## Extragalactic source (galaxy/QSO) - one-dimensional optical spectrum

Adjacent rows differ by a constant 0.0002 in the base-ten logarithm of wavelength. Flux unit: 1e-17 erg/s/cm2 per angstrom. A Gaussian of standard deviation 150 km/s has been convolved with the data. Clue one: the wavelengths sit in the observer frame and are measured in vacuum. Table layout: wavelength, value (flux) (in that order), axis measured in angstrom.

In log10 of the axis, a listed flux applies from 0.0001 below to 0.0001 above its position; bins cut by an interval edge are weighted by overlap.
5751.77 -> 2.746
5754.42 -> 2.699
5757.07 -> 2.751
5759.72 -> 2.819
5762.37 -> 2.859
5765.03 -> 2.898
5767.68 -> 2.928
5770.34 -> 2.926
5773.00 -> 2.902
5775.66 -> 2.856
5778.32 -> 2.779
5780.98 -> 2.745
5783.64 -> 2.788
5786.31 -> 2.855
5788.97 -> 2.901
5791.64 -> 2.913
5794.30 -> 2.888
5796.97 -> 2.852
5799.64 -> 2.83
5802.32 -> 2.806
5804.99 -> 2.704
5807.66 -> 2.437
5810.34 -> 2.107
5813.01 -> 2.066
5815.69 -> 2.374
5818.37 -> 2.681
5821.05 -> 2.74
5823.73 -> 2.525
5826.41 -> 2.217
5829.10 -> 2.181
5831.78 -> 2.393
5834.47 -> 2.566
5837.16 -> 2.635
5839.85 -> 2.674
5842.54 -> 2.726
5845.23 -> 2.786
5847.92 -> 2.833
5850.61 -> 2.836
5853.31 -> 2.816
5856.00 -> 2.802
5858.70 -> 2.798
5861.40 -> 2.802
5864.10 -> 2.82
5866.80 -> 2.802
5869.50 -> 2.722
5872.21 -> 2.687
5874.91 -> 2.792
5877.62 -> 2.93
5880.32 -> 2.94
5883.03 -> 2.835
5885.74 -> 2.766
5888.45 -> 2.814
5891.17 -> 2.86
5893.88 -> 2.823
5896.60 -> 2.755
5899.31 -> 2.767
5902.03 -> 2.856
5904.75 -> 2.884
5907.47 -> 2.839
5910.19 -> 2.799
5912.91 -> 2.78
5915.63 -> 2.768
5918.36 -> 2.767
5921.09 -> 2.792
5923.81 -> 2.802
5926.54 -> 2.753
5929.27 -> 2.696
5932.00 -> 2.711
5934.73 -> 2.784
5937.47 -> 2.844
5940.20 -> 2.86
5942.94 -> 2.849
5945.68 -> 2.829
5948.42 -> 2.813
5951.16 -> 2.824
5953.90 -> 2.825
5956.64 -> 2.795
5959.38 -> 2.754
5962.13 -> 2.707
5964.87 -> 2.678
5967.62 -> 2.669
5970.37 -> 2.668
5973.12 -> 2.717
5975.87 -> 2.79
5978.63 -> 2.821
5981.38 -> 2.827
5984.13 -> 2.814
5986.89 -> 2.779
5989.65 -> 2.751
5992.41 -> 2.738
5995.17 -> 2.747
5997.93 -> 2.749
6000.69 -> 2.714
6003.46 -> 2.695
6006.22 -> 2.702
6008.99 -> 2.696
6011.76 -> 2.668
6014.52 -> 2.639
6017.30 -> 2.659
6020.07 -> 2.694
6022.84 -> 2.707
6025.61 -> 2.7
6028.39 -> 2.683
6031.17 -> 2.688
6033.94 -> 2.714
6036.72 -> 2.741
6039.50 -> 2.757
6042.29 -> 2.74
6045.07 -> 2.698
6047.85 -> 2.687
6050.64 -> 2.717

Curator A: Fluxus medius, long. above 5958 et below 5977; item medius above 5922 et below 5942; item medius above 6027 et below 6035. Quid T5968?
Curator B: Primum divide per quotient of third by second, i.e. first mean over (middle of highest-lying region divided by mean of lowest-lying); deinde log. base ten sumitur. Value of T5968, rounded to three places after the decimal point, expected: 0.447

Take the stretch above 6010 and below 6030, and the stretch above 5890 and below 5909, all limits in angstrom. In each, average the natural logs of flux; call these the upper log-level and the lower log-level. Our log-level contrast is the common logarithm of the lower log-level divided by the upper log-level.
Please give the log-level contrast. 0.023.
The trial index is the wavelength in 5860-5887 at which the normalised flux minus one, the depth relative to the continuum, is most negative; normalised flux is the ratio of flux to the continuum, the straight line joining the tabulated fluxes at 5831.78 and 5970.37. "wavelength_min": 5872.21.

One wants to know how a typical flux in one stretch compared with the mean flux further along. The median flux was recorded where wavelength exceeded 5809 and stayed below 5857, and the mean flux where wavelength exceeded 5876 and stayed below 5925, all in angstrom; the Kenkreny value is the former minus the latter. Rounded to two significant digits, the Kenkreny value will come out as -0.17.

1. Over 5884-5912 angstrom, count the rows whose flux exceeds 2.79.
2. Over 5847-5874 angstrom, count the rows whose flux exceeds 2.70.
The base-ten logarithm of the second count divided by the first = 0.11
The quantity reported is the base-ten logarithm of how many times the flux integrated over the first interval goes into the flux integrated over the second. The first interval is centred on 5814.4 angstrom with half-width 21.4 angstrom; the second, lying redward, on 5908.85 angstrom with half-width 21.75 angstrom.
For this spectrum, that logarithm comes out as 0.052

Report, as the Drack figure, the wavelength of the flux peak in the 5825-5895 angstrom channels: 5880.32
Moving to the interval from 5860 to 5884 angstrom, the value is 5880.32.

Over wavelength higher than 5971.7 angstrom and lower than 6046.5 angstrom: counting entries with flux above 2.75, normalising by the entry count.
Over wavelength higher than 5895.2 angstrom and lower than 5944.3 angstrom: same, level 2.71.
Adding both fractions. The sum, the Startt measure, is 1.20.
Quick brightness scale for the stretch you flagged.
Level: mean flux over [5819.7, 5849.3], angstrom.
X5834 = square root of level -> 1.60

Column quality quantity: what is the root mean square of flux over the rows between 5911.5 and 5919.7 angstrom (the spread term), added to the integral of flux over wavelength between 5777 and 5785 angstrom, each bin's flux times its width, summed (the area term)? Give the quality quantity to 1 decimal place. 24.9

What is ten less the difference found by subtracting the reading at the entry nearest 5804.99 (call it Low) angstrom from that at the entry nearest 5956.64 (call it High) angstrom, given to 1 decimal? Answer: 9.9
